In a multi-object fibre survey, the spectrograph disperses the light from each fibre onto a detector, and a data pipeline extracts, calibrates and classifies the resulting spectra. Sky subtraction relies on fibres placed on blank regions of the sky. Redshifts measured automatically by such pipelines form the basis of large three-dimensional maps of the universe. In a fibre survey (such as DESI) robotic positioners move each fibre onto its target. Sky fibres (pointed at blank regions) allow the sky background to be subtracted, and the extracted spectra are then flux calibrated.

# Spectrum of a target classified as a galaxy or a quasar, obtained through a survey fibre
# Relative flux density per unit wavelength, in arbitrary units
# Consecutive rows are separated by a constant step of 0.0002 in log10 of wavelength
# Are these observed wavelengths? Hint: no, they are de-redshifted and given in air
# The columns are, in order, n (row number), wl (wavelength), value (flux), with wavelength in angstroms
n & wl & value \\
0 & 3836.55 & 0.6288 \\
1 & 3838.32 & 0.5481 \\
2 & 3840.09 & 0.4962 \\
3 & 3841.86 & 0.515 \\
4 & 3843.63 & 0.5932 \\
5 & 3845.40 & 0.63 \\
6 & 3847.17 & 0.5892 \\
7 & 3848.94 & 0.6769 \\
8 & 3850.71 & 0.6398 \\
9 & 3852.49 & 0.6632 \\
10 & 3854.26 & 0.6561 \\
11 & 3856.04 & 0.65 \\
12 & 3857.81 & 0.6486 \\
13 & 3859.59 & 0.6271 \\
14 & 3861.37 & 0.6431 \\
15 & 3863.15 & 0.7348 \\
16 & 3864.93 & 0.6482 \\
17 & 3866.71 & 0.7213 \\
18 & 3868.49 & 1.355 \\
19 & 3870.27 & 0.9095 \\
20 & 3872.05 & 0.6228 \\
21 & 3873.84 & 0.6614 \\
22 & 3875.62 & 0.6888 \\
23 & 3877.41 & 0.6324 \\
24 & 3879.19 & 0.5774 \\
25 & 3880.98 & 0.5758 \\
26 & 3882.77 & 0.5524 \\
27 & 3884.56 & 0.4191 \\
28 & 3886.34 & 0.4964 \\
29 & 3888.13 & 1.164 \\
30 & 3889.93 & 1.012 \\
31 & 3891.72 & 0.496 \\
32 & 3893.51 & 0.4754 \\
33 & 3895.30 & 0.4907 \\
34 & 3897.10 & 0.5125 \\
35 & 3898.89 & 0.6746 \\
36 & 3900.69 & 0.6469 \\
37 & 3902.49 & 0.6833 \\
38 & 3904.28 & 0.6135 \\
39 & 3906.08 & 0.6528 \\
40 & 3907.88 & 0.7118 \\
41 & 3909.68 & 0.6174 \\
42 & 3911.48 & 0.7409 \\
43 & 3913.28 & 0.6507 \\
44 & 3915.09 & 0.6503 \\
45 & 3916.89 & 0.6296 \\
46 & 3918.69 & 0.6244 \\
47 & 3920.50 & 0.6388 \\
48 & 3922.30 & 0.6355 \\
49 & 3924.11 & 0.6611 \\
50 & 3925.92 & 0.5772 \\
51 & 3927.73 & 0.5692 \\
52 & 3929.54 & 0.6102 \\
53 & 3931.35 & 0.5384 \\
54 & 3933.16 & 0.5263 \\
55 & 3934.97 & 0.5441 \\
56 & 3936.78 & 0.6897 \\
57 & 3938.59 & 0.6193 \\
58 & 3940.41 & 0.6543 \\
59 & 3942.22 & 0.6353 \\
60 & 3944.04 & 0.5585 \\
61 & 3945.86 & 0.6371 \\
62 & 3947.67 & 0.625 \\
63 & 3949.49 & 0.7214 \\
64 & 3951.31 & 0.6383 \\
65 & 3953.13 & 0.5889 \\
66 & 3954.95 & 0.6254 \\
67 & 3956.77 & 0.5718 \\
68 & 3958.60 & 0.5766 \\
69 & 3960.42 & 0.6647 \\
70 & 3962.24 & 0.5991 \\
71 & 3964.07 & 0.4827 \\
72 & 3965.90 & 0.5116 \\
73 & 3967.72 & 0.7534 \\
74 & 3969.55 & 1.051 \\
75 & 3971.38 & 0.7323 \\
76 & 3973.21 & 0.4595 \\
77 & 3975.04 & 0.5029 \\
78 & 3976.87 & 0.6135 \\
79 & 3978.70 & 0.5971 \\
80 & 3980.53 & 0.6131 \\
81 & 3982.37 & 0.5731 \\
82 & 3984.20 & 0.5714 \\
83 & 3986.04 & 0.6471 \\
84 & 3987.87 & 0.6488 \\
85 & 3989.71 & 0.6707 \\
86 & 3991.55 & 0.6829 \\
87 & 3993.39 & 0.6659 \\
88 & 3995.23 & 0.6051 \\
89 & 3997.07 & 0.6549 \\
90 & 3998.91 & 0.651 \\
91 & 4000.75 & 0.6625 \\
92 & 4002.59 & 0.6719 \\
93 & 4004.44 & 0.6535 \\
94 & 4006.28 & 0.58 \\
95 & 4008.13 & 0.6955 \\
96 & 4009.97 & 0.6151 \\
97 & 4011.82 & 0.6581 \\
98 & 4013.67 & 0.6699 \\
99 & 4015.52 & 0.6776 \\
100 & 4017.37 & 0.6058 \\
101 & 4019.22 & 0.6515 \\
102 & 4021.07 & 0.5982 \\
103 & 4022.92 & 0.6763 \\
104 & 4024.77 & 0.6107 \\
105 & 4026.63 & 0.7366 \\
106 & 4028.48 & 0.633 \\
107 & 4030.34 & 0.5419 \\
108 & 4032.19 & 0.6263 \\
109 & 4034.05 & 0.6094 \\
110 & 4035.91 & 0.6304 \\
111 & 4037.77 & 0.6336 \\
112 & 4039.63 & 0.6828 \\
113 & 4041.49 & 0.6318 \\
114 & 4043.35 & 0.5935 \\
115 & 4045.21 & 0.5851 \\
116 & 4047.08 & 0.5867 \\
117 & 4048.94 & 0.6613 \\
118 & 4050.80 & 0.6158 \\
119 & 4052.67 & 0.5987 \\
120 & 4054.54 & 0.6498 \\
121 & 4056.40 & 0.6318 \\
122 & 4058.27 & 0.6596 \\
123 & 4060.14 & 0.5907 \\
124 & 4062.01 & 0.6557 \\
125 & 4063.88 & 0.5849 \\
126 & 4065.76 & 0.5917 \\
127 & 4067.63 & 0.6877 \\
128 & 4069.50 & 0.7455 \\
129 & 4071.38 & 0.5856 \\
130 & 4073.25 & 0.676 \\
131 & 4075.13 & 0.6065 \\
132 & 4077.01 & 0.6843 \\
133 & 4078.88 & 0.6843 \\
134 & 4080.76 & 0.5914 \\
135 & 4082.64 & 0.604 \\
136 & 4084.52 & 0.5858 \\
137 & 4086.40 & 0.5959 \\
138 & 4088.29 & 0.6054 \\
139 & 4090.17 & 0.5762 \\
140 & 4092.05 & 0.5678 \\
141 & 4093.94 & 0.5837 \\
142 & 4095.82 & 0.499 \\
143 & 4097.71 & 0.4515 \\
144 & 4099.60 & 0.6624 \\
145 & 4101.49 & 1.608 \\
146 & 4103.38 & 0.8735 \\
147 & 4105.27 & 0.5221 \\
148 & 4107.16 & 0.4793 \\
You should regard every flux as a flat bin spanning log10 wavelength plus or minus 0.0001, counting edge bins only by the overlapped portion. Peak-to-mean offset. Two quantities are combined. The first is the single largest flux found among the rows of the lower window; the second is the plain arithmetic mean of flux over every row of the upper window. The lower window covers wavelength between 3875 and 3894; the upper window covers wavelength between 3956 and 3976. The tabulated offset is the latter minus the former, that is -0.5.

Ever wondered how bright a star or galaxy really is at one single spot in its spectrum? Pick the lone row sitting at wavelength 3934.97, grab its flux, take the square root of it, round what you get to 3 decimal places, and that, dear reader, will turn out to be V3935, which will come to 0.738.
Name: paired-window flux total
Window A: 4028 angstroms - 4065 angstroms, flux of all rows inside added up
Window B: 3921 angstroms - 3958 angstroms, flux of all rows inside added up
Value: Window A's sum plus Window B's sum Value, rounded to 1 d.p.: 24.6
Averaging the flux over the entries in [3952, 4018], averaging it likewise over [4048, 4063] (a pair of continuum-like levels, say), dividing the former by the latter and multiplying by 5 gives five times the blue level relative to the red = 5.00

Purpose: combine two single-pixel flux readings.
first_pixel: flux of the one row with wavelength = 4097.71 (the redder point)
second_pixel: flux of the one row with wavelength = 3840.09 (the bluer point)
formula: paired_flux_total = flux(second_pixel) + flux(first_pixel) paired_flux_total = 0.95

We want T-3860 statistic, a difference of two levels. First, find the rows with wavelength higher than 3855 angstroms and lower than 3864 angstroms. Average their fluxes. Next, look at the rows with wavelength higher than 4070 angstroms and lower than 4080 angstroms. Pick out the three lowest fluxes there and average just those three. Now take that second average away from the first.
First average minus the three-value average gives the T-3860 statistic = 0.04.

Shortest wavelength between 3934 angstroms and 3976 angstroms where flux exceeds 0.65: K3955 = 3936.78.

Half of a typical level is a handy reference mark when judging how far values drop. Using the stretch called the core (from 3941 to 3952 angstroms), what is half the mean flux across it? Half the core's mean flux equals 0.318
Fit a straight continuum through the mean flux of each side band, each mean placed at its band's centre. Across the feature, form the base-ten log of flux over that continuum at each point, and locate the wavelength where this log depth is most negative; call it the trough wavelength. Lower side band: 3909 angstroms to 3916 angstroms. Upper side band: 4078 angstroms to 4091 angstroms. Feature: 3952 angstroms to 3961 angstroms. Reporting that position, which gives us 3956.77 angstroms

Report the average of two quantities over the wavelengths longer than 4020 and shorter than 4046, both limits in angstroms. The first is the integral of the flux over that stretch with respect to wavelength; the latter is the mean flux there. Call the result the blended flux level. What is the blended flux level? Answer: 8.48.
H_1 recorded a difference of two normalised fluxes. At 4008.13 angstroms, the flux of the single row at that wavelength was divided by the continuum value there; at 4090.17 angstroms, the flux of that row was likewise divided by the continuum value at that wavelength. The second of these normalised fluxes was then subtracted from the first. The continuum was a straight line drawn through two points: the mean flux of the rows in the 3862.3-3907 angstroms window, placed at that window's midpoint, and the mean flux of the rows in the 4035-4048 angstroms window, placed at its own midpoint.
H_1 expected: 0.1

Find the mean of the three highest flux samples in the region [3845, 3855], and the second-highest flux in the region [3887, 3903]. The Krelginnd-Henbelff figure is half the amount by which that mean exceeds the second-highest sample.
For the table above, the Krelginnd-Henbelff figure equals -0.17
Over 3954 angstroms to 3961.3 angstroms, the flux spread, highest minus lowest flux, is 0.09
